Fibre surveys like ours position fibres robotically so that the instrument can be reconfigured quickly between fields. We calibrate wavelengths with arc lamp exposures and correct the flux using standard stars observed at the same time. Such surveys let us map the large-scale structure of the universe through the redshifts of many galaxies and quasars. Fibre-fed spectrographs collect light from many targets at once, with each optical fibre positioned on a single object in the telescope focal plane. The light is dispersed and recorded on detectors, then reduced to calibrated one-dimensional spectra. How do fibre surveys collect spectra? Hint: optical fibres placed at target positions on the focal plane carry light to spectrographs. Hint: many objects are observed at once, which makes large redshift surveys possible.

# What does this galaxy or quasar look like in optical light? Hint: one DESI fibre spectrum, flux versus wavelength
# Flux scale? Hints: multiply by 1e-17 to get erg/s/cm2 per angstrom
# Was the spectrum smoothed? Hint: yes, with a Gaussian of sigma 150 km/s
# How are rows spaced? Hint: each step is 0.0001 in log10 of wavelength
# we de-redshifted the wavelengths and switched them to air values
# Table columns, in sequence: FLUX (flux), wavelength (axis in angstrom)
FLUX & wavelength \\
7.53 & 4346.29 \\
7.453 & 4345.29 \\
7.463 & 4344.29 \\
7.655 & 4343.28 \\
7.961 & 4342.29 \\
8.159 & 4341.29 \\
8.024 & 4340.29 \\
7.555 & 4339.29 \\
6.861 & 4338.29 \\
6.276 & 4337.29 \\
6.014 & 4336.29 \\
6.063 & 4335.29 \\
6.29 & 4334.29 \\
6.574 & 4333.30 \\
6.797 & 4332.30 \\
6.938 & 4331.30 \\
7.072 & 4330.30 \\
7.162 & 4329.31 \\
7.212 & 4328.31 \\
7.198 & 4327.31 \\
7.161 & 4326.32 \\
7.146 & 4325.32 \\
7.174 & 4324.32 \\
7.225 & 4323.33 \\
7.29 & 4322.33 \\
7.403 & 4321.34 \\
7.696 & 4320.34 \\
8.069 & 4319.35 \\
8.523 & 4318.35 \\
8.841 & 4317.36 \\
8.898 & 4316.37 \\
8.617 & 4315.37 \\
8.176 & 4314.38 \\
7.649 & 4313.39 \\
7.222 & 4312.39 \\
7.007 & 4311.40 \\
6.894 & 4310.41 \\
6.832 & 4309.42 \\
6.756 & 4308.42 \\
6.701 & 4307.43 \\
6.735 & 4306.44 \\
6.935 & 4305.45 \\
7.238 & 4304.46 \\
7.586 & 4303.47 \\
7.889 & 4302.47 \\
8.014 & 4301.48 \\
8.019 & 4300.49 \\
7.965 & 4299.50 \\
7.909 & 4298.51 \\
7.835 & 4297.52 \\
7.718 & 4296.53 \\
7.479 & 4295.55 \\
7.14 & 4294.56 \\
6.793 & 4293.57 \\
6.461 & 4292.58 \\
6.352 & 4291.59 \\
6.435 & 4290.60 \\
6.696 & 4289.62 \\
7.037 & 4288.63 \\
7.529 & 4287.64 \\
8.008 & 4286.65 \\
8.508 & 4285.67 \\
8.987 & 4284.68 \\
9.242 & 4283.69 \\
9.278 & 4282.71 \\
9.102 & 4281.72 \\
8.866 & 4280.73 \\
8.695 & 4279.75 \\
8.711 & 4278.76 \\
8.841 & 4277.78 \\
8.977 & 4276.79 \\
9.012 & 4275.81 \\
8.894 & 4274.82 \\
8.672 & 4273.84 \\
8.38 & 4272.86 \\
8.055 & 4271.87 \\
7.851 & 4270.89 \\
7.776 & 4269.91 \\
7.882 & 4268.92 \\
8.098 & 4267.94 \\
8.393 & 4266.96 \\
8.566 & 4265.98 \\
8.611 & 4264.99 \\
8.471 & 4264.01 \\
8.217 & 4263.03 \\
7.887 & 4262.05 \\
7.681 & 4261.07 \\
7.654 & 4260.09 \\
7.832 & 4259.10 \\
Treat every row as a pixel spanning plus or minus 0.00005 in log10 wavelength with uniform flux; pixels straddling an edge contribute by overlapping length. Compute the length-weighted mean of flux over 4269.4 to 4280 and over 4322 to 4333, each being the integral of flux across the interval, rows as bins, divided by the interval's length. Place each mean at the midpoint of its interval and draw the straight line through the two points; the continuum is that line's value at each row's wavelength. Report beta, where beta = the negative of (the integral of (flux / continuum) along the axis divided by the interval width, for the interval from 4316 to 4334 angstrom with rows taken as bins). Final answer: -1.036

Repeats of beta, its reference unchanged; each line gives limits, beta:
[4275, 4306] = -0.976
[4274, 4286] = -1.064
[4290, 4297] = -0.863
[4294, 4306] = -0.973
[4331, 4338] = -0.927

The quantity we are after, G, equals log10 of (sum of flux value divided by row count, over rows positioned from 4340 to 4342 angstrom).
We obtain 0.908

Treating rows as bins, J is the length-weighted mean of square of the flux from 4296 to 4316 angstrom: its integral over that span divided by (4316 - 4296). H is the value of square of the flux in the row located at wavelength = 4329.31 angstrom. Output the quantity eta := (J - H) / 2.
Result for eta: 3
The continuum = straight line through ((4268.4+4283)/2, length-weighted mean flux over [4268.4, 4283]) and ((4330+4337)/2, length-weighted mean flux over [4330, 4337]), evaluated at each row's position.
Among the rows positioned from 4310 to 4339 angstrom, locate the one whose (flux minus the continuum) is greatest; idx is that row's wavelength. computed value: 4316.37 angstrom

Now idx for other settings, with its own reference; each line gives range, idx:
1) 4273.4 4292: 4282.71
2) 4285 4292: 4285.67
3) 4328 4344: 4341.29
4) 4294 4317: 4316.37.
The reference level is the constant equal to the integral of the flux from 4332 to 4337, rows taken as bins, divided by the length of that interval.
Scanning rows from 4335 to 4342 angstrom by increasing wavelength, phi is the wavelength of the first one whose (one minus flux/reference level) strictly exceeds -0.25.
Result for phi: 4335.29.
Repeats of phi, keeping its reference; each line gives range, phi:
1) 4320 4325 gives 4320.34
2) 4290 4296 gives 4290.60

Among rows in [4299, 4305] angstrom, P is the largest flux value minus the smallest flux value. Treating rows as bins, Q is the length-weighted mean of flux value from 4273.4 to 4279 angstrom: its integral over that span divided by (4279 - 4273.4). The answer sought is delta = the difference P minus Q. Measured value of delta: -8.1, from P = 0.8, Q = 8.86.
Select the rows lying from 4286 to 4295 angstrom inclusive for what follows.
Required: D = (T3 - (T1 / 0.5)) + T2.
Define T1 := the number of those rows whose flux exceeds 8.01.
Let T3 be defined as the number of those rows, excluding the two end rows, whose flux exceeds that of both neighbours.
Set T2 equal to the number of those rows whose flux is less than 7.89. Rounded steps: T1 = 0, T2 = 8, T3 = 0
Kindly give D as 8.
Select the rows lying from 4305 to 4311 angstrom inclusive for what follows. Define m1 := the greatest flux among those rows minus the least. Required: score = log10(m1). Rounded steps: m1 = 0.23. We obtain -0.6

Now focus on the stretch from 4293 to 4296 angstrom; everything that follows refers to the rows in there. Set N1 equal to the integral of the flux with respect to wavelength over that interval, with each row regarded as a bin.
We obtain 21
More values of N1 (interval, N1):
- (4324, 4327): 21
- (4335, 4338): 18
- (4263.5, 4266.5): 26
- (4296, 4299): 24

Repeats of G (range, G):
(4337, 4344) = 0.875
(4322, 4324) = 0.861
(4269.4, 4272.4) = 0.897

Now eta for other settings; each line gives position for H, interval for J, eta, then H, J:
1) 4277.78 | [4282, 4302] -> -9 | 78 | 59.8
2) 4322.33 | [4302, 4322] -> 2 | 53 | 58.0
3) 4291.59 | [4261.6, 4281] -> 16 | 40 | 71.4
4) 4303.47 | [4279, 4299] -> 2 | 58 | 62.0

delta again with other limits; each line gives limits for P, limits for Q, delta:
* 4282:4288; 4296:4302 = -6.2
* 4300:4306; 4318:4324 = -6.6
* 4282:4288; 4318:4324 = -5.9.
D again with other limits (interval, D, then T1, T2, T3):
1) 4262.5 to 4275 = -16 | 10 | 3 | 1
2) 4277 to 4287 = -17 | 9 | 0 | 1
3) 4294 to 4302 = 1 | 2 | 4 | 1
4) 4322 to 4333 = 12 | 0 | 11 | 1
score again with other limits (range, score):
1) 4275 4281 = -0.5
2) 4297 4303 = -0.7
